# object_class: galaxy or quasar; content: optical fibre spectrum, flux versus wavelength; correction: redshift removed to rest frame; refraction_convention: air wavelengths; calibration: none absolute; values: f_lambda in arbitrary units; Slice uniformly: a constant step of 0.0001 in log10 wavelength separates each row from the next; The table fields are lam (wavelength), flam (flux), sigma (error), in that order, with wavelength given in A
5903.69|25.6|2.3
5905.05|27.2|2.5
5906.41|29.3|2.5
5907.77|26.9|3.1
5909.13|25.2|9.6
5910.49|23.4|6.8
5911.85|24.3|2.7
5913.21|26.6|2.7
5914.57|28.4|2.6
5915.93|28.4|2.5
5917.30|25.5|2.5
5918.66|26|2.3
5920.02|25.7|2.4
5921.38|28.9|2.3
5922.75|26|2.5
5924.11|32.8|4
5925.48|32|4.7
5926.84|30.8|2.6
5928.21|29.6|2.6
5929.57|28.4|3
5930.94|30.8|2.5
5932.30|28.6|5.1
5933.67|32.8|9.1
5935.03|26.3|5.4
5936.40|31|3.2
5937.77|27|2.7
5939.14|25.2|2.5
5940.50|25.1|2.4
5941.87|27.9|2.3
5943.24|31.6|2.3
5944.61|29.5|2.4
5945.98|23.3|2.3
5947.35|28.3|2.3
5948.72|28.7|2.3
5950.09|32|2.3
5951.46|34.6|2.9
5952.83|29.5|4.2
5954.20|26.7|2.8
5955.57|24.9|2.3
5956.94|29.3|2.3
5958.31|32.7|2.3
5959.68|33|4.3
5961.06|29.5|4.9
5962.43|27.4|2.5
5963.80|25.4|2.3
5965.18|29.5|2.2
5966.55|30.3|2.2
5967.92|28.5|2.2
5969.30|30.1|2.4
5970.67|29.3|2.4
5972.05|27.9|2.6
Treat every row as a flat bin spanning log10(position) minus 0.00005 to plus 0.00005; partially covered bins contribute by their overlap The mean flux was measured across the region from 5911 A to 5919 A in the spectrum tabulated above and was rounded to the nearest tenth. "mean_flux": 26.5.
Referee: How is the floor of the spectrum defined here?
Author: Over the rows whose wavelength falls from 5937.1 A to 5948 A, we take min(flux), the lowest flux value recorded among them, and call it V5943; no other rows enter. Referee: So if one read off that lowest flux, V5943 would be 23.3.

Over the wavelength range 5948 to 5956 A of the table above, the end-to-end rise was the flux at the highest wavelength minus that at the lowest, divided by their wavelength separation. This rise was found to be -0.55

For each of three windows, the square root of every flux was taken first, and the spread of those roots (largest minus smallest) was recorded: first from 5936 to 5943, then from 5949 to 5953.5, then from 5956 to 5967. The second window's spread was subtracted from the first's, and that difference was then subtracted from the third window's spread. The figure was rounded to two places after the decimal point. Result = 0.60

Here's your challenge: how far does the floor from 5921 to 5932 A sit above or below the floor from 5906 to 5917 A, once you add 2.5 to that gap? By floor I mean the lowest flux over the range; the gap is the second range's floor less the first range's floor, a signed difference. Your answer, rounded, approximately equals 5.1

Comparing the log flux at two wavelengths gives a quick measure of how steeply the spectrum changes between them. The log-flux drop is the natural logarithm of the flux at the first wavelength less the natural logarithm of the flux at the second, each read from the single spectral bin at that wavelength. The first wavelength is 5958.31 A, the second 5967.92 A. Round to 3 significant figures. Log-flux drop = 0.137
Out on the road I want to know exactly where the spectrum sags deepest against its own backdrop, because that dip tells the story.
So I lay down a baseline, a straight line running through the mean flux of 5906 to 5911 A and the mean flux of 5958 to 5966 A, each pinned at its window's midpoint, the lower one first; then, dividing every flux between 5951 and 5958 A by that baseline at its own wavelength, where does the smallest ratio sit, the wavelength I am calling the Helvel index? 5955.57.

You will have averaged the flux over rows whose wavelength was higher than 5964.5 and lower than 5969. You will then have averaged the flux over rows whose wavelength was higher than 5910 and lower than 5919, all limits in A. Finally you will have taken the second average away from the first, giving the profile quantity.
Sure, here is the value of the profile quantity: 3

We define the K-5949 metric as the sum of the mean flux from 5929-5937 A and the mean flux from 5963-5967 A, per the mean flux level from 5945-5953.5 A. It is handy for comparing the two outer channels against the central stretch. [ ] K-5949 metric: 1.97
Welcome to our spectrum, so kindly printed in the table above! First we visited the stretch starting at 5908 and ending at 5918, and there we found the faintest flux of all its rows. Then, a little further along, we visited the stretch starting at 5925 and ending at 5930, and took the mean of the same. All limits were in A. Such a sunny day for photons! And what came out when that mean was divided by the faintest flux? 1.29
